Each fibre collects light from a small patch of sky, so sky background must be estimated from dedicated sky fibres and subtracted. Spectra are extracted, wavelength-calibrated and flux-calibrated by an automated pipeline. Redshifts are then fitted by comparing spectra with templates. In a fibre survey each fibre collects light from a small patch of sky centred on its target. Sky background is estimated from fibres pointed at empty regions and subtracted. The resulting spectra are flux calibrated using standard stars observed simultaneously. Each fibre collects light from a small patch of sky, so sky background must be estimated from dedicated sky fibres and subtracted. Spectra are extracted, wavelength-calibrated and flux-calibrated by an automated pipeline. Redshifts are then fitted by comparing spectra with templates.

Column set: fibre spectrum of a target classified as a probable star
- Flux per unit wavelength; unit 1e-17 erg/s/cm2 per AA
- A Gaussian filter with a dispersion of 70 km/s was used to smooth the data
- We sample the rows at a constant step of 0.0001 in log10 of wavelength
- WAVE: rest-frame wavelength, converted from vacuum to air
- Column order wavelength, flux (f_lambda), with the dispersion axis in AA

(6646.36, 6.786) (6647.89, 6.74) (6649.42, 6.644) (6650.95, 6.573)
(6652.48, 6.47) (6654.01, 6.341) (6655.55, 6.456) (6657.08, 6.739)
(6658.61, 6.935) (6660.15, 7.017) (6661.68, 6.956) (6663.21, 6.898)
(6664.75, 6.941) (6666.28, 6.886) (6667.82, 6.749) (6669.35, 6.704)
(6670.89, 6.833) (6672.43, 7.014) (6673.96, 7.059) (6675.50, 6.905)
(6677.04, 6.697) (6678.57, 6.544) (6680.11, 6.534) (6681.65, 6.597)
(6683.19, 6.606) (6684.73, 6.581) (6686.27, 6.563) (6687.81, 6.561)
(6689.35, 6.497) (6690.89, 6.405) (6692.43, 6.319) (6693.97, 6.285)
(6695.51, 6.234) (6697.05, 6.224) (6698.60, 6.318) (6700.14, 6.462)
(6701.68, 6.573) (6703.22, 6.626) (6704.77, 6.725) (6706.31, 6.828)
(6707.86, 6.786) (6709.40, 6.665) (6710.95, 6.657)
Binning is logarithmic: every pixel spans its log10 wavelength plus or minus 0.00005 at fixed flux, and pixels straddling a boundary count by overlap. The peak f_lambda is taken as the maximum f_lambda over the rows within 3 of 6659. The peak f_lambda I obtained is 7.017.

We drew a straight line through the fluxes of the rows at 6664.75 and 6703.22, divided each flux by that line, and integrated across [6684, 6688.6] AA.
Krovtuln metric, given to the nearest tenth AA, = 4.5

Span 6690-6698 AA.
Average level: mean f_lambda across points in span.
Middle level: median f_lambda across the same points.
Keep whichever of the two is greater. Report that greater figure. 6.3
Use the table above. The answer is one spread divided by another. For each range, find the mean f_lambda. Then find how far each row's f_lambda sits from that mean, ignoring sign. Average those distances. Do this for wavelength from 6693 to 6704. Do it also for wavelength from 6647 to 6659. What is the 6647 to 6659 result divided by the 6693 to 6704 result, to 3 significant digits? 1.08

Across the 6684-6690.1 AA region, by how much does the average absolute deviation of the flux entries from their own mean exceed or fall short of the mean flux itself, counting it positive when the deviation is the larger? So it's -6.52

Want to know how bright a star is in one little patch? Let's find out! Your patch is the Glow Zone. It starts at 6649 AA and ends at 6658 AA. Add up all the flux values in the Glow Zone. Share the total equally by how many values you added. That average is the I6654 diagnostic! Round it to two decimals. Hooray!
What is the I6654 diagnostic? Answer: 6.54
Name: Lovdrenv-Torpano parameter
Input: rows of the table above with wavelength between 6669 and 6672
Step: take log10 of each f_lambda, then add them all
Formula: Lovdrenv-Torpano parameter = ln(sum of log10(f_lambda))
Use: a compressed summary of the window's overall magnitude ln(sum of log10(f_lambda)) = 0.507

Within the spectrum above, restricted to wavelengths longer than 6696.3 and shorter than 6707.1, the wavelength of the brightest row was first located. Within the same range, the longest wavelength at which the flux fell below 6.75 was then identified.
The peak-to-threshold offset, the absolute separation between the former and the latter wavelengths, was 1.5 AA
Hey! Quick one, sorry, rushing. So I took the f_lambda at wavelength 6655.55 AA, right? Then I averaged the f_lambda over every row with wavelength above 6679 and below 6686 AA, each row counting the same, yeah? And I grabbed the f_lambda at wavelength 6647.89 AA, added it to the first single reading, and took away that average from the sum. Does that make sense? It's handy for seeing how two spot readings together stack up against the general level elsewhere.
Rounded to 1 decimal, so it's 6.6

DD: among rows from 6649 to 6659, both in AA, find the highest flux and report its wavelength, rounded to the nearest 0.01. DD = 6658.61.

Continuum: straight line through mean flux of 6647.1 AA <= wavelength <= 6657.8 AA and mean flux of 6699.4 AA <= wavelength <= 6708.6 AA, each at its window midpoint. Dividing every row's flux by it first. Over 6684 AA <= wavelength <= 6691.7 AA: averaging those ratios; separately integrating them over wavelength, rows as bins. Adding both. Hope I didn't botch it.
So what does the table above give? 8.55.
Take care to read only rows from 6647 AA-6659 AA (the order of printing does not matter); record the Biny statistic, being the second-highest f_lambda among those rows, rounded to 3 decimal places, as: 6.740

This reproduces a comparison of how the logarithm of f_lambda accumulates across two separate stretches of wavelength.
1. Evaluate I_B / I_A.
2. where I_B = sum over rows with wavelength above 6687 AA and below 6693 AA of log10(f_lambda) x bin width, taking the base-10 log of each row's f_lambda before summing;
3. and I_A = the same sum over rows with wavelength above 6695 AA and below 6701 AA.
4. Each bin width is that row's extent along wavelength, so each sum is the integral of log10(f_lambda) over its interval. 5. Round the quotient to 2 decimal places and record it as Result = 1.01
